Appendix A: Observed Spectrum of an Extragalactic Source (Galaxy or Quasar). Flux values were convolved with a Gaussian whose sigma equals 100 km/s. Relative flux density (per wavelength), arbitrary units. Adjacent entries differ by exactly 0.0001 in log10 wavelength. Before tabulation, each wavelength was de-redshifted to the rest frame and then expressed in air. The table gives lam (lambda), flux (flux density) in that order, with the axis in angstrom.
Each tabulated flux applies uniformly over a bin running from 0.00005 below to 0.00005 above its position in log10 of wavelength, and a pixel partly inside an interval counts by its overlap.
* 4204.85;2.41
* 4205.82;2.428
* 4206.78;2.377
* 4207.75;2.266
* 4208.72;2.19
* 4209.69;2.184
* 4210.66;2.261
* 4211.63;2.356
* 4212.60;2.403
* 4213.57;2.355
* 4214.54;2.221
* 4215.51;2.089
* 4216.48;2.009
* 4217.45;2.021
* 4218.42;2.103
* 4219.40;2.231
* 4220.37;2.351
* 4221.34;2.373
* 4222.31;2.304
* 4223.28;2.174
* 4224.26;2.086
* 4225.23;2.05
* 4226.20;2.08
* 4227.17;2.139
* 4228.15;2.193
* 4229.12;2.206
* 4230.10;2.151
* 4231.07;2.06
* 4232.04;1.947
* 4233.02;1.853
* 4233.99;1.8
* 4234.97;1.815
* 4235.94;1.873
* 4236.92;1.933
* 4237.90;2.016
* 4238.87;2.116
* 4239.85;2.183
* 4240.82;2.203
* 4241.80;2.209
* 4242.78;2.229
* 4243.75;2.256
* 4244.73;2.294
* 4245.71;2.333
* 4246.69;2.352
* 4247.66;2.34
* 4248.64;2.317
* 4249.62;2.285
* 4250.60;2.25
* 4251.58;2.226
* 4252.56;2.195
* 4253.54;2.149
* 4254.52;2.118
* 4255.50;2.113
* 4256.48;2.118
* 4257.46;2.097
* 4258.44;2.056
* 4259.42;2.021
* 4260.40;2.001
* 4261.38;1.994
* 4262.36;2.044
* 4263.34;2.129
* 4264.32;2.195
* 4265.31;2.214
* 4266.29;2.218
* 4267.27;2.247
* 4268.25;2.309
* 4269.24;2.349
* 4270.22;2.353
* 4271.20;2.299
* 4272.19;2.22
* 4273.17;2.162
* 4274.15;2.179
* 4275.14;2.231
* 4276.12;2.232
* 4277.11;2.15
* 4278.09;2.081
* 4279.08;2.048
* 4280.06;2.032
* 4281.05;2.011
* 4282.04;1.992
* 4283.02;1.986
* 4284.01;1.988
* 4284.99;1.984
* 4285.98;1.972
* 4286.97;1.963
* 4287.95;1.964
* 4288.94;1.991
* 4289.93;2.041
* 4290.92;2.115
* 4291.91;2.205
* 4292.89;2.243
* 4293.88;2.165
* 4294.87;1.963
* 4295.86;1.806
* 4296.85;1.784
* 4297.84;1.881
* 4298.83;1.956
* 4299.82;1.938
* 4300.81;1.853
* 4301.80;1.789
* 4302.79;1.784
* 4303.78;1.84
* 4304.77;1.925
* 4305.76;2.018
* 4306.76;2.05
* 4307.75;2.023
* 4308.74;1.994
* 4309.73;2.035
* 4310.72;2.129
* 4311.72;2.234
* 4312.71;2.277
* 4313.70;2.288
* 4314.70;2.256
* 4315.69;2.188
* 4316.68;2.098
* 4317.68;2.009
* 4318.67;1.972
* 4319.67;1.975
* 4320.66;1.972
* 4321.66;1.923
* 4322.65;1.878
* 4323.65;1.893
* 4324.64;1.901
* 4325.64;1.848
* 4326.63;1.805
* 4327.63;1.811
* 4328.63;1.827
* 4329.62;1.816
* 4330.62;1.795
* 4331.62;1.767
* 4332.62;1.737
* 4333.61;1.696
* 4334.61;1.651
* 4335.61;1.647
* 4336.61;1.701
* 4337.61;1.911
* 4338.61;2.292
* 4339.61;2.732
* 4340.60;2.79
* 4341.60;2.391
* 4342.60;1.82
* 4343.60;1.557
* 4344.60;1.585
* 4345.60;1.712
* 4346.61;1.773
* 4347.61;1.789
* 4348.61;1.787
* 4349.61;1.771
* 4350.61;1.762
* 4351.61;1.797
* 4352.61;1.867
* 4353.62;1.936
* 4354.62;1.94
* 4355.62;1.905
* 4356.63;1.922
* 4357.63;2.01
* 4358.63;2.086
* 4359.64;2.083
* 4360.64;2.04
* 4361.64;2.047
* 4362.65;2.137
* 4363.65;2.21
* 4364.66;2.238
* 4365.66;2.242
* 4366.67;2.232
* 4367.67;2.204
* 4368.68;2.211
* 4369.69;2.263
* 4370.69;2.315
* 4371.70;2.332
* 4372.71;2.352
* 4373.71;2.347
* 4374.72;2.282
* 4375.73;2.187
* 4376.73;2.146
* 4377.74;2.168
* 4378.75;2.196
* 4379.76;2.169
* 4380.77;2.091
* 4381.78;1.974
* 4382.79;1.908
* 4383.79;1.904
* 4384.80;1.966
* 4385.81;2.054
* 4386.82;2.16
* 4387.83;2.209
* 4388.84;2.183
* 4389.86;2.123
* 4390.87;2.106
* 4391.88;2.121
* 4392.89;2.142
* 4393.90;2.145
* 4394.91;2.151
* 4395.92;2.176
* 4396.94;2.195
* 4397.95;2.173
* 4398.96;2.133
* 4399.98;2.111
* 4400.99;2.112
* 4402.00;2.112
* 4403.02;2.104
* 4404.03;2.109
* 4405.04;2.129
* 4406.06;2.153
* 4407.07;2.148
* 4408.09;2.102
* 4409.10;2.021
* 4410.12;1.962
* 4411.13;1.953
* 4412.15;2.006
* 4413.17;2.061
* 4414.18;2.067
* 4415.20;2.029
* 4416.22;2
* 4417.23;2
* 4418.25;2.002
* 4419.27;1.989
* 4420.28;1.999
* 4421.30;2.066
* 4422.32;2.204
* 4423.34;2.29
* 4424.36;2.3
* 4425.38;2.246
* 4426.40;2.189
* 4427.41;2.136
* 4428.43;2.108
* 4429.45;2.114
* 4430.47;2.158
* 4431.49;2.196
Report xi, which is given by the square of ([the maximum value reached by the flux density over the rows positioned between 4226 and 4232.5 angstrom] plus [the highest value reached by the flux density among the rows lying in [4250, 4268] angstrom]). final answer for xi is 19.9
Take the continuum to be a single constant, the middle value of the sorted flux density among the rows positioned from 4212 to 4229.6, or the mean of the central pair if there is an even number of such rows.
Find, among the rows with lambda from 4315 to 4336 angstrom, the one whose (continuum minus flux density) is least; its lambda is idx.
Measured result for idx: 4315.69 angstrom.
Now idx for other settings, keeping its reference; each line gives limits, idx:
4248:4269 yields 4248.64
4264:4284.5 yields 4270.22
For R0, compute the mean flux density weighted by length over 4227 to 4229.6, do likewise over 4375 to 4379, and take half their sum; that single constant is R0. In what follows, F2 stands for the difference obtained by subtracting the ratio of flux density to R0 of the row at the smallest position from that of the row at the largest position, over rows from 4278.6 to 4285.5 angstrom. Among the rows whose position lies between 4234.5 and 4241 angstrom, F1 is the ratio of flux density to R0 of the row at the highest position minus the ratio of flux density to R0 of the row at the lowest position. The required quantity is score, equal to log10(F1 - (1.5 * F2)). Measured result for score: -0.65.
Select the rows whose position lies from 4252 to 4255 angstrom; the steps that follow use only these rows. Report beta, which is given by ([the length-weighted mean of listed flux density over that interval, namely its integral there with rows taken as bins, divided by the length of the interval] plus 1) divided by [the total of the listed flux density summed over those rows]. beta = 0.488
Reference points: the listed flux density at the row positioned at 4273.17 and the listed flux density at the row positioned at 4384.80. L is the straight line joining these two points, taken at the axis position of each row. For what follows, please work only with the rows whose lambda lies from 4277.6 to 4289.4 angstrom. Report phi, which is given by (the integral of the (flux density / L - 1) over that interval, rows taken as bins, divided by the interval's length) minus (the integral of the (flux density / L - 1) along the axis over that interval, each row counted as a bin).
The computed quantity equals 0.7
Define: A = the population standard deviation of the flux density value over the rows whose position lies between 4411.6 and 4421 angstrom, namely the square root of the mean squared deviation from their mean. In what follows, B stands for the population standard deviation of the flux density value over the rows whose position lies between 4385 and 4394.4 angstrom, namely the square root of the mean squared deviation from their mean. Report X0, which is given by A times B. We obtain 0.001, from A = 0.03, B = 0.04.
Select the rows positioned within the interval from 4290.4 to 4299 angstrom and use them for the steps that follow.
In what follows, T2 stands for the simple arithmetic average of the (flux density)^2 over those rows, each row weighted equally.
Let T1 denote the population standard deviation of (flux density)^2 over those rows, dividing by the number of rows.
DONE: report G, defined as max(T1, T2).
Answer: 4.08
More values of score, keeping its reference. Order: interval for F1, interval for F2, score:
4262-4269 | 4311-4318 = -0.56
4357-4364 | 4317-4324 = -0.77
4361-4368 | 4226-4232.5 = -0.79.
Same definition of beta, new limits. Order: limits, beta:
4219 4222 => 0.478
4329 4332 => 0.520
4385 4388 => 0.485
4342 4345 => 0.540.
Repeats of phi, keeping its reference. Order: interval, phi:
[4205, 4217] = 0.0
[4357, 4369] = -0.8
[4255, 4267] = 0.4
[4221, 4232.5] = 0.5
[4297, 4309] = 1.0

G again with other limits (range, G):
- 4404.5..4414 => 4.25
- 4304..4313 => 4.32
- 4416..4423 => 4.16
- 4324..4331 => 3.35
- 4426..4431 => 4.58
